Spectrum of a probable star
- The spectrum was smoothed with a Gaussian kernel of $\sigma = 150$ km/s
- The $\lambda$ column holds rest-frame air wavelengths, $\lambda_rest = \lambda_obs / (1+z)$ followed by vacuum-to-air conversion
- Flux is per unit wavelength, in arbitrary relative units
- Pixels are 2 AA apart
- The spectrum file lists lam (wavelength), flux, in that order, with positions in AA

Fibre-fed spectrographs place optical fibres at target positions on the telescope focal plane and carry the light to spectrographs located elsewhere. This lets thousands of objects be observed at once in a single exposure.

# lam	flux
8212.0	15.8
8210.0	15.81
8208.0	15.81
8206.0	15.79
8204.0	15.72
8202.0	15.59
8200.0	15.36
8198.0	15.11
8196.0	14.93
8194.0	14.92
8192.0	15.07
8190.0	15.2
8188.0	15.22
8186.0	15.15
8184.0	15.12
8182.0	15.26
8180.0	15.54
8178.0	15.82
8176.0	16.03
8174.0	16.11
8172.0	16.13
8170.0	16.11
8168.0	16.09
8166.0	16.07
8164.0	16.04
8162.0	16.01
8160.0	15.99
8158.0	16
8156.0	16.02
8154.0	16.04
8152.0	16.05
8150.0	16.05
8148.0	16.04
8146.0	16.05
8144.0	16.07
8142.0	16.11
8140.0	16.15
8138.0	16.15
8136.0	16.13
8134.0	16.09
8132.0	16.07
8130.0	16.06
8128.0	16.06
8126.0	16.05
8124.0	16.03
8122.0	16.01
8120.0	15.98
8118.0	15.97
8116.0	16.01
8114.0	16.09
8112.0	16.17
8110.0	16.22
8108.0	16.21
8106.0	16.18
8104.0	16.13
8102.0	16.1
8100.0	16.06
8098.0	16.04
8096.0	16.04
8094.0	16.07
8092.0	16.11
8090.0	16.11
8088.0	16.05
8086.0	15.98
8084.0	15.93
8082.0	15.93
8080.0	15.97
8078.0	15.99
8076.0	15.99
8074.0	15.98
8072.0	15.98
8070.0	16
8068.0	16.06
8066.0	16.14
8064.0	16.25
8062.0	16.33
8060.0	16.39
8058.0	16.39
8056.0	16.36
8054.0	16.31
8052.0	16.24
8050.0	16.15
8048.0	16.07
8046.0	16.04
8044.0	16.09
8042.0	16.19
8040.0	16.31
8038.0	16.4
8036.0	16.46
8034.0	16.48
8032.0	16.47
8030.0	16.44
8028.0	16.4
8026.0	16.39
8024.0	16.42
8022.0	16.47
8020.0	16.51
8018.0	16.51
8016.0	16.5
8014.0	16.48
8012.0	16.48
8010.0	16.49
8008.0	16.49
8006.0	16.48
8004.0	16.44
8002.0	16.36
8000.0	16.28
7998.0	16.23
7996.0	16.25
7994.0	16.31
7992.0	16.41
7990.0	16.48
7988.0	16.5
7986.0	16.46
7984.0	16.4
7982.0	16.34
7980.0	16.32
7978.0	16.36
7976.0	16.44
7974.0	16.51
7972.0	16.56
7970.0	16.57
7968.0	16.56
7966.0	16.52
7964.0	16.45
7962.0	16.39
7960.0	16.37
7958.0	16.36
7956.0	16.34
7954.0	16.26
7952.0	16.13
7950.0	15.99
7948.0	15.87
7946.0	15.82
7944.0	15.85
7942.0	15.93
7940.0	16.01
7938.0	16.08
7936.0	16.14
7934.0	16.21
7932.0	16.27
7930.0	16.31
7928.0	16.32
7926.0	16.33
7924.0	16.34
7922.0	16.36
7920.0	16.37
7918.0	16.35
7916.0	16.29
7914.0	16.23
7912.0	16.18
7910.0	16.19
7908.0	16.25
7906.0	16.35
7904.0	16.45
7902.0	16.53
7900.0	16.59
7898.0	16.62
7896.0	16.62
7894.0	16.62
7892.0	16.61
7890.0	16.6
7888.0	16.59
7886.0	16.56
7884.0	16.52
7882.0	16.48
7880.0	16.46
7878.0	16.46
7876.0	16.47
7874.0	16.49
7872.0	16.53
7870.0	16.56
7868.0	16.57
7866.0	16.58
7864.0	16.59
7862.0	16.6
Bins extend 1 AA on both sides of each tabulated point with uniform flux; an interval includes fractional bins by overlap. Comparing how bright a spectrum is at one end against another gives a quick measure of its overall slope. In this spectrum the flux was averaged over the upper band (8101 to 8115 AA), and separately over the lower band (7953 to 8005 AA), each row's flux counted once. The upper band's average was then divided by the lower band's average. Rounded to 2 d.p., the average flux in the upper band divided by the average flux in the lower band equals 0.99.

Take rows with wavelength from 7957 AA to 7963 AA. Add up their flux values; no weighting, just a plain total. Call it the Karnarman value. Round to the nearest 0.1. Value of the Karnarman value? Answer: 49.1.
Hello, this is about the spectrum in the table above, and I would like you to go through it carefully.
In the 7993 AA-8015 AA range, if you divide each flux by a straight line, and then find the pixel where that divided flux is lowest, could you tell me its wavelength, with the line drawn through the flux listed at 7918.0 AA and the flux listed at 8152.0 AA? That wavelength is 7998.0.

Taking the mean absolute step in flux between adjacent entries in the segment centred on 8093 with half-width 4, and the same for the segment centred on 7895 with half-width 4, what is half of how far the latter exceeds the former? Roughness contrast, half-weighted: -0.010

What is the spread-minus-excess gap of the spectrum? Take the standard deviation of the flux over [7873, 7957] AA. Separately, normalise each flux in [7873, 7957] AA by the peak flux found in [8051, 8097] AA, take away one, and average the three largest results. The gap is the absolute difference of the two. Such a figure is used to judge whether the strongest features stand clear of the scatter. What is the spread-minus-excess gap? 0.21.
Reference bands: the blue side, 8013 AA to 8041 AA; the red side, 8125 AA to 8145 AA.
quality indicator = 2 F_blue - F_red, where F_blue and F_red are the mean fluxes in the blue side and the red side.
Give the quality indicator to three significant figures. 16.8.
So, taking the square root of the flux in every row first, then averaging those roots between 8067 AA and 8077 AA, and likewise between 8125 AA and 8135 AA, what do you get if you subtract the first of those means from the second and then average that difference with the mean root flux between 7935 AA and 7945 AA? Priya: 2.00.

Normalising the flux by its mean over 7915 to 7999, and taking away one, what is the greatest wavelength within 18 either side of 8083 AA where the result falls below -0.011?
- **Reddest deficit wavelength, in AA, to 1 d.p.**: 8100.0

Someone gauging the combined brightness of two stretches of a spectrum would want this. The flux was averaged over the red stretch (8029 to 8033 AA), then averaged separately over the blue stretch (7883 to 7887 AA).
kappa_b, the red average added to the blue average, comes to 33.0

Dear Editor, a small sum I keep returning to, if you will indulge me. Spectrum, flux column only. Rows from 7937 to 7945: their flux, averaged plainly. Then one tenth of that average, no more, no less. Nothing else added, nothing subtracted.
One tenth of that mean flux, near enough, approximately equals 1.60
